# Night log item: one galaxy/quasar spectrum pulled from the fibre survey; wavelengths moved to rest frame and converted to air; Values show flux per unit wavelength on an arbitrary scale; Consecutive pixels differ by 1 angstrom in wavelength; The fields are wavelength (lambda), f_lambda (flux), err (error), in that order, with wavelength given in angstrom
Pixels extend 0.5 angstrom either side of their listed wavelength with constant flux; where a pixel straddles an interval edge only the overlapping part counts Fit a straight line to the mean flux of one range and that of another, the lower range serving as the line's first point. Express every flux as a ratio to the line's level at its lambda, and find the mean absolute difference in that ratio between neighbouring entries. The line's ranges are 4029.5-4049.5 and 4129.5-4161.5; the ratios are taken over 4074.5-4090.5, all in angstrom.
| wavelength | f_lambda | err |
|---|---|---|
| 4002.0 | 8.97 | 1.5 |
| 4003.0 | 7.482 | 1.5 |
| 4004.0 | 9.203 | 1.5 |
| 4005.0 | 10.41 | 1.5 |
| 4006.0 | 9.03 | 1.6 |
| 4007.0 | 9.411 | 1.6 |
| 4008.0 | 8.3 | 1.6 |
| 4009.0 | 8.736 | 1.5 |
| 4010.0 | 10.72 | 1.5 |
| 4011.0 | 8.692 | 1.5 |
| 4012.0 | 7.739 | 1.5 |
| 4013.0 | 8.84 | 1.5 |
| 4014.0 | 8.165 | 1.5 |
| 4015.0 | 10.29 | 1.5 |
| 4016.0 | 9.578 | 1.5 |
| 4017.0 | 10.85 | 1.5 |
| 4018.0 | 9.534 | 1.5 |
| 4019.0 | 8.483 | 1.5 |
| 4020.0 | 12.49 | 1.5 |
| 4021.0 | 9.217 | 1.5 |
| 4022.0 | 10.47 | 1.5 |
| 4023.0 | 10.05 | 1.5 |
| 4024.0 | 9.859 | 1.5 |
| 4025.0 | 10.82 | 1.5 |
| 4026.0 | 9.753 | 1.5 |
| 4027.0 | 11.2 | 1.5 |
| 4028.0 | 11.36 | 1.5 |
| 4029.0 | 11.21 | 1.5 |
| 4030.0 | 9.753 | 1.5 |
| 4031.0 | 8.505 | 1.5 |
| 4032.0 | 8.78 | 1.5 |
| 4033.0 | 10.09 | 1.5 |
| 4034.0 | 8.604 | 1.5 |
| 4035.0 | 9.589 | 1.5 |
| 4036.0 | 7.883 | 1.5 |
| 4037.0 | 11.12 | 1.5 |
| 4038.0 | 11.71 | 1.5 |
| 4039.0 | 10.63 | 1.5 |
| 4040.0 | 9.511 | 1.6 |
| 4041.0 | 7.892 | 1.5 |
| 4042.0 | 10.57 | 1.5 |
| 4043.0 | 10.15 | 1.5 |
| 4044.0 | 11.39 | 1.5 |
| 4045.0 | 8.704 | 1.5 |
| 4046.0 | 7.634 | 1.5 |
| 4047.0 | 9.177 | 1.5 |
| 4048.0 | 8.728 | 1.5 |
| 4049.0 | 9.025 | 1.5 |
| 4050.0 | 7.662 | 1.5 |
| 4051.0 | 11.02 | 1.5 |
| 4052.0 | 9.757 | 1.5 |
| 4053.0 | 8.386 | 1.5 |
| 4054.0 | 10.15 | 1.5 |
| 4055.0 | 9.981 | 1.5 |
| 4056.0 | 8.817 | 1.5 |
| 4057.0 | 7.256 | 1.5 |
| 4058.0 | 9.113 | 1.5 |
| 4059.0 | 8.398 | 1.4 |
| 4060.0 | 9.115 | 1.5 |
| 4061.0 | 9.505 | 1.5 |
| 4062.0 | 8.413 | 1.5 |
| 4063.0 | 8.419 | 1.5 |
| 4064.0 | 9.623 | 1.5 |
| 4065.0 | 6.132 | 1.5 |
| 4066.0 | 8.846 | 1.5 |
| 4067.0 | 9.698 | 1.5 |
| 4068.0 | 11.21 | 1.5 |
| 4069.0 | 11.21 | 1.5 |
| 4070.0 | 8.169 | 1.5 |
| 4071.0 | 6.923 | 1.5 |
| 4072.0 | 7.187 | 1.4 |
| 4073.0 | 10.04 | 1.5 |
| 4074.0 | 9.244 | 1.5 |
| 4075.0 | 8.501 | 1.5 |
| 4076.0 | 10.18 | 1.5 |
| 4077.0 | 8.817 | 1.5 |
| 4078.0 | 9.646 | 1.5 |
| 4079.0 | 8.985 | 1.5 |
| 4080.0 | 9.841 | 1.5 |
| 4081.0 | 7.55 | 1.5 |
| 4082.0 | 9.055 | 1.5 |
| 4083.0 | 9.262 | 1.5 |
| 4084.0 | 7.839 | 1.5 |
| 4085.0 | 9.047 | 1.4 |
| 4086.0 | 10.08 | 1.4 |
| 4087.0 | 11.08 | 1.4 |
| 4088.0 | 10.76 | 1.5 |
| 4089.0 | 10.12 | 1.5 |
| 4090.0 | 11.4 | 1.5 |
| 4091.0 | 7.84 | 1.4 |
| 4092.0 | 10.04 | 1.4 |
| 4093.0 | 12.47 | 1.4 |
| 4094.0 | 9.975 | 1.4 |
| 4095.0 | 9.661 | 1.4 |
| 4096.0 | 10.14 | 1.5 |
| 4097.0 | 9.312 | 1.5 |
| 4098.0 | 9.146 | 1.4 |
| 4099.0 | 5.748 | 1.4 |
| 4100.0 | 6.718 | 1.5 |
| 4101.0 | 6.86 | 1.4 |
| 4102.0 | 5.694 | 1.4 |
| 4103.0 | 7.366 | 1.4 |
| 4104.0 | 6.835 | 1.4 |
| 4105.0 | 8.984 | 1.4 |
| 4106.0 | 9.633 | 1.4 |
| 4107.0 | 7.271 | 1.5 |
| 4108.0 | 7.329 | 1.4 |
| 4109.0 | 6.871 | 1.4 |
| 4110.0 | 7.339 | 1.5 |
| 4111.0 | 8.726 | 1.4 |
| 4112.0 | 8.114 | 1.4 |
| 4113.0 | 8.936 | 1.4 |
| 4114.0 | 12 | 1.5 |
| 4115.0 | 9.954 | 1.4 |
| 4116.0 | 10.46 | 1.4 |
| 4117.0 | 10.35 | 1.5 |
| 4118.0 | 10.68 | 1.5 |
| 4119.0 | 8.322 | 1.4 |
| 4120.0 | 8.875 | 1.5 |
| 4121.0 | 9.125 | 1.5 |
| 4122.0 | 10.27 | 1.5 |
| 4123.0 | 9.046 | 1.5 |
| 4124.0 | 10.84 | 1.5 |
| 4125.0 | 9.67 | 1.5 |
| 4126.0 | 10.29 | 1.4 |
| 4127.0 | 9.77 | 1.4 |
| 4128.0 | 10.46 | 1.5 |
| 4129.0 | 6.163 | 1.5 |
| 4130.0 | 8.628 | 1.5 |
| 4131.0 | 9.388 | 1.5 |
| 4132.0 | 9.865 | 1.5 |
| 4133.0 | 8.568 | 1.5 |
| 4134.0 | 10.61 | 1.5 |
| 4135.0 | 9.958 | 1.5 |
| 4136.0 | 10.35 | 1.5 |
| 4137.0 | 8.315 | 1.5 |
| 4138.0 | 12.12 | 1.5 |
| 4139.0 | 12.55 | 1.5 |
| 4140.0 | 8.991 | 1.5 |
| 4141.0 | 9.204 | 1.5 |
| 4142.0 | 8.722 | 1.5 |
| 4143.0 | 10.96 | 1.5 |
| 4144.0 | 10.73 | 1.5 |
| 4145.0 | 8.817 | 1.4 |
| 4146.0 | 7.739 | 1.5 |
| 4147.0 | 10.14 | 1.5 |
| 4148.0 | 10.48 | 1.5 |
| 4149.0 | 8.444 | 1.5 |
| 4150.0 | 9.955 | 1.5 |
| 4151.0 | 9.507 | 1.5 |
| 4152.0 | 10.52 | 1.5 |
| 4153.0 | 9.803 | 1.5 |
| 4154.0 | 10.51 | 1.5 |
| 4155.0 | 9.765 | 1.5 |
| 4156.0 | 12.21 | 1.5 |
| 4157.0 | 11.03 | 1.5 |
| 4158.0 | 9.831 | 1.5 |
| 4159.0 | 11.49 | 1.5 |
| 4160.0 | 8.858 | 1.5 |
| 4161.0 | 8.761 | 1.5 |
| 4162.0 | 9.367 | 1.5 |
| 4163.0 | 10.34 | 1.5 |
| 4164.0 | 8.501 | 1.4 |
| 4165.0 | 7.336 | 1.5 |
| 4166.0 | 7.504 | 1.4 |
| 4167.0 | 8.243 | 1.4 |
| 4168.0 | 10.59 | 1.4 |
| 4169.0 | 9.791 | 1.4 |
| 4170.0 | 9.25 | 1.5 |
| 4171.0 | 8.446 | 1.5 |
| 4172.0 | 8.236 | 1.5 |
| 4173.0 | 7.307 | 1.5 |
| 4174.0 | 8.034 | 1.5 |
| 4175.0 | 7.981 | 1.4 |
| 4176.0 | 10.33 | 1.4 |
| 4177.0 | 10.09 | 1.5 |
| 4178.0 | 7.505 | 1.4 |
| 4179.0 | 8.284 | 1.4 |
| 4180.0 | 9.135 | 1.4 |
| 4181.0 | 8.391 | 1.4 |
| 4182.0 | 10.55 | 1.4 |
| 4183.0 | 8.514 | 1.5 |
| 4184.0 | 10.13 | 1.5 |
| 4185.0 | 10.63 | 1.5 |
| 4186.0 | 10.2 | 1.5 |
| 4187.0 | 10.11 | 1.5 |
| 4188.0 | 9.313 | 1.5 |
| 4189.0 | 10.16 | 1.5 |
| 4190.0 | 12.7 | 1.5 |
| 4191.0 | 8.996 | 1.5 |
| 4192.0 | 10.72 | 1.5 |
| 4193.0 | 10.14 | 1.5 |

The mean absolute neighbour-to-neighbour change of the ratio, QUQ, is 0.113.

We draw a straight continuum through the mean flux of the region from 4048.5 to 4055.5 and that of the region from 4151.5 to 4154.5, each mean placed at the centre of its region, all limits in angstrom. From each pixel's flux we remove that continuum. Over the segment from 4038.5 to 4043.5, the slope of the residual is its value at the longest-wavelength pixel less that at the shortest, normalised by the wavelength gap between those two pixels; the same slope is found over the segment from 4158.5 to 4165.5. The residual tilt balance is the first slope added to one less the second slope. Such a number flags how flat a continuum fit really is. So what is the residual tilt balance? 1.6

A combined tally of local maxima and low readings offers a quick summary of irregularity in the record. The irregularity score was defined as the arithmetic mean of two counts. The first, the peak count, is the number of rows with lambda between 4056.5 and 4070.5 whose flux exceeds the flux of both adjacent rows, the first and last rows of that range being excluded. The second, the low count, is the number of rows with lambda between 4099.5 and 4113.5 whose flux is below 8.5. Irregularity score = 6.5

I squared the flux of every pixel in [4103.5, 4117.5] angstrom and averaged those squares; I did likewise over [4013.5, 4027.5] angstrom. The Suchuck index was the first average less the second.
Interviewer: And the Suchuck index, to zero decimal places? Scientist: -23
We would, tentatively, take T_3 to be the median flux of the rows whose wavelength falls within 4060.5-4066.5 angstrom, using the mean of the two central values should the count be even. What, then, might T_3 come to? 8.6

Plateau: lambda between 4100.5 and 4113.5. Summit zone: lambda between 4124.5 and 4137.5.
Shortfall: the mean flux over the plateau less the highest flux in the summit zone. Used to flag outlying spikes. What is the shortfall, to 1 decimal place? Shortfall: -2.9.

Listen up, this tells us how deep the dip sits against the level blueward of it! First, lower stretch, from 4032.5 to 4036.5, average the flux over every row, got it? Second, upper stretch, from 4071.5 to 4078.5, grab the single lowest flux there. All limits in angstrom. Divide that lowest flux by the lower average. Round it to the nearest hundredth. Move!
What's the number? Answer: 0.79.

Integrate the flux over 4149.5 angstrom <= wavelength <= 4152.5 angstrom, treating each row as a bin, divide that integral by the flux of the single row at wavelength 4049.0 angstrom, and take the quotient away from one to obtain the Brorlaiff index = -2.3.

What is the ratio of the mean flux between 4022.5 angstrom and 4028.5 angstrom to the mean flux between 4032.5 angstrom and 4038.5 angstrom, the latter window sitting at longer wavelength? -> 1.07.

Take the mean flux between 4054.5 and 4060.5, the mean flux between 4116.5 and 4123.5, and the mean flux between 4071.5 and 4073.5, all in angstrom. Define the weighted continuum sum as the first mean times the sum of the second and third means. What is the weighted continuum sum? 159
